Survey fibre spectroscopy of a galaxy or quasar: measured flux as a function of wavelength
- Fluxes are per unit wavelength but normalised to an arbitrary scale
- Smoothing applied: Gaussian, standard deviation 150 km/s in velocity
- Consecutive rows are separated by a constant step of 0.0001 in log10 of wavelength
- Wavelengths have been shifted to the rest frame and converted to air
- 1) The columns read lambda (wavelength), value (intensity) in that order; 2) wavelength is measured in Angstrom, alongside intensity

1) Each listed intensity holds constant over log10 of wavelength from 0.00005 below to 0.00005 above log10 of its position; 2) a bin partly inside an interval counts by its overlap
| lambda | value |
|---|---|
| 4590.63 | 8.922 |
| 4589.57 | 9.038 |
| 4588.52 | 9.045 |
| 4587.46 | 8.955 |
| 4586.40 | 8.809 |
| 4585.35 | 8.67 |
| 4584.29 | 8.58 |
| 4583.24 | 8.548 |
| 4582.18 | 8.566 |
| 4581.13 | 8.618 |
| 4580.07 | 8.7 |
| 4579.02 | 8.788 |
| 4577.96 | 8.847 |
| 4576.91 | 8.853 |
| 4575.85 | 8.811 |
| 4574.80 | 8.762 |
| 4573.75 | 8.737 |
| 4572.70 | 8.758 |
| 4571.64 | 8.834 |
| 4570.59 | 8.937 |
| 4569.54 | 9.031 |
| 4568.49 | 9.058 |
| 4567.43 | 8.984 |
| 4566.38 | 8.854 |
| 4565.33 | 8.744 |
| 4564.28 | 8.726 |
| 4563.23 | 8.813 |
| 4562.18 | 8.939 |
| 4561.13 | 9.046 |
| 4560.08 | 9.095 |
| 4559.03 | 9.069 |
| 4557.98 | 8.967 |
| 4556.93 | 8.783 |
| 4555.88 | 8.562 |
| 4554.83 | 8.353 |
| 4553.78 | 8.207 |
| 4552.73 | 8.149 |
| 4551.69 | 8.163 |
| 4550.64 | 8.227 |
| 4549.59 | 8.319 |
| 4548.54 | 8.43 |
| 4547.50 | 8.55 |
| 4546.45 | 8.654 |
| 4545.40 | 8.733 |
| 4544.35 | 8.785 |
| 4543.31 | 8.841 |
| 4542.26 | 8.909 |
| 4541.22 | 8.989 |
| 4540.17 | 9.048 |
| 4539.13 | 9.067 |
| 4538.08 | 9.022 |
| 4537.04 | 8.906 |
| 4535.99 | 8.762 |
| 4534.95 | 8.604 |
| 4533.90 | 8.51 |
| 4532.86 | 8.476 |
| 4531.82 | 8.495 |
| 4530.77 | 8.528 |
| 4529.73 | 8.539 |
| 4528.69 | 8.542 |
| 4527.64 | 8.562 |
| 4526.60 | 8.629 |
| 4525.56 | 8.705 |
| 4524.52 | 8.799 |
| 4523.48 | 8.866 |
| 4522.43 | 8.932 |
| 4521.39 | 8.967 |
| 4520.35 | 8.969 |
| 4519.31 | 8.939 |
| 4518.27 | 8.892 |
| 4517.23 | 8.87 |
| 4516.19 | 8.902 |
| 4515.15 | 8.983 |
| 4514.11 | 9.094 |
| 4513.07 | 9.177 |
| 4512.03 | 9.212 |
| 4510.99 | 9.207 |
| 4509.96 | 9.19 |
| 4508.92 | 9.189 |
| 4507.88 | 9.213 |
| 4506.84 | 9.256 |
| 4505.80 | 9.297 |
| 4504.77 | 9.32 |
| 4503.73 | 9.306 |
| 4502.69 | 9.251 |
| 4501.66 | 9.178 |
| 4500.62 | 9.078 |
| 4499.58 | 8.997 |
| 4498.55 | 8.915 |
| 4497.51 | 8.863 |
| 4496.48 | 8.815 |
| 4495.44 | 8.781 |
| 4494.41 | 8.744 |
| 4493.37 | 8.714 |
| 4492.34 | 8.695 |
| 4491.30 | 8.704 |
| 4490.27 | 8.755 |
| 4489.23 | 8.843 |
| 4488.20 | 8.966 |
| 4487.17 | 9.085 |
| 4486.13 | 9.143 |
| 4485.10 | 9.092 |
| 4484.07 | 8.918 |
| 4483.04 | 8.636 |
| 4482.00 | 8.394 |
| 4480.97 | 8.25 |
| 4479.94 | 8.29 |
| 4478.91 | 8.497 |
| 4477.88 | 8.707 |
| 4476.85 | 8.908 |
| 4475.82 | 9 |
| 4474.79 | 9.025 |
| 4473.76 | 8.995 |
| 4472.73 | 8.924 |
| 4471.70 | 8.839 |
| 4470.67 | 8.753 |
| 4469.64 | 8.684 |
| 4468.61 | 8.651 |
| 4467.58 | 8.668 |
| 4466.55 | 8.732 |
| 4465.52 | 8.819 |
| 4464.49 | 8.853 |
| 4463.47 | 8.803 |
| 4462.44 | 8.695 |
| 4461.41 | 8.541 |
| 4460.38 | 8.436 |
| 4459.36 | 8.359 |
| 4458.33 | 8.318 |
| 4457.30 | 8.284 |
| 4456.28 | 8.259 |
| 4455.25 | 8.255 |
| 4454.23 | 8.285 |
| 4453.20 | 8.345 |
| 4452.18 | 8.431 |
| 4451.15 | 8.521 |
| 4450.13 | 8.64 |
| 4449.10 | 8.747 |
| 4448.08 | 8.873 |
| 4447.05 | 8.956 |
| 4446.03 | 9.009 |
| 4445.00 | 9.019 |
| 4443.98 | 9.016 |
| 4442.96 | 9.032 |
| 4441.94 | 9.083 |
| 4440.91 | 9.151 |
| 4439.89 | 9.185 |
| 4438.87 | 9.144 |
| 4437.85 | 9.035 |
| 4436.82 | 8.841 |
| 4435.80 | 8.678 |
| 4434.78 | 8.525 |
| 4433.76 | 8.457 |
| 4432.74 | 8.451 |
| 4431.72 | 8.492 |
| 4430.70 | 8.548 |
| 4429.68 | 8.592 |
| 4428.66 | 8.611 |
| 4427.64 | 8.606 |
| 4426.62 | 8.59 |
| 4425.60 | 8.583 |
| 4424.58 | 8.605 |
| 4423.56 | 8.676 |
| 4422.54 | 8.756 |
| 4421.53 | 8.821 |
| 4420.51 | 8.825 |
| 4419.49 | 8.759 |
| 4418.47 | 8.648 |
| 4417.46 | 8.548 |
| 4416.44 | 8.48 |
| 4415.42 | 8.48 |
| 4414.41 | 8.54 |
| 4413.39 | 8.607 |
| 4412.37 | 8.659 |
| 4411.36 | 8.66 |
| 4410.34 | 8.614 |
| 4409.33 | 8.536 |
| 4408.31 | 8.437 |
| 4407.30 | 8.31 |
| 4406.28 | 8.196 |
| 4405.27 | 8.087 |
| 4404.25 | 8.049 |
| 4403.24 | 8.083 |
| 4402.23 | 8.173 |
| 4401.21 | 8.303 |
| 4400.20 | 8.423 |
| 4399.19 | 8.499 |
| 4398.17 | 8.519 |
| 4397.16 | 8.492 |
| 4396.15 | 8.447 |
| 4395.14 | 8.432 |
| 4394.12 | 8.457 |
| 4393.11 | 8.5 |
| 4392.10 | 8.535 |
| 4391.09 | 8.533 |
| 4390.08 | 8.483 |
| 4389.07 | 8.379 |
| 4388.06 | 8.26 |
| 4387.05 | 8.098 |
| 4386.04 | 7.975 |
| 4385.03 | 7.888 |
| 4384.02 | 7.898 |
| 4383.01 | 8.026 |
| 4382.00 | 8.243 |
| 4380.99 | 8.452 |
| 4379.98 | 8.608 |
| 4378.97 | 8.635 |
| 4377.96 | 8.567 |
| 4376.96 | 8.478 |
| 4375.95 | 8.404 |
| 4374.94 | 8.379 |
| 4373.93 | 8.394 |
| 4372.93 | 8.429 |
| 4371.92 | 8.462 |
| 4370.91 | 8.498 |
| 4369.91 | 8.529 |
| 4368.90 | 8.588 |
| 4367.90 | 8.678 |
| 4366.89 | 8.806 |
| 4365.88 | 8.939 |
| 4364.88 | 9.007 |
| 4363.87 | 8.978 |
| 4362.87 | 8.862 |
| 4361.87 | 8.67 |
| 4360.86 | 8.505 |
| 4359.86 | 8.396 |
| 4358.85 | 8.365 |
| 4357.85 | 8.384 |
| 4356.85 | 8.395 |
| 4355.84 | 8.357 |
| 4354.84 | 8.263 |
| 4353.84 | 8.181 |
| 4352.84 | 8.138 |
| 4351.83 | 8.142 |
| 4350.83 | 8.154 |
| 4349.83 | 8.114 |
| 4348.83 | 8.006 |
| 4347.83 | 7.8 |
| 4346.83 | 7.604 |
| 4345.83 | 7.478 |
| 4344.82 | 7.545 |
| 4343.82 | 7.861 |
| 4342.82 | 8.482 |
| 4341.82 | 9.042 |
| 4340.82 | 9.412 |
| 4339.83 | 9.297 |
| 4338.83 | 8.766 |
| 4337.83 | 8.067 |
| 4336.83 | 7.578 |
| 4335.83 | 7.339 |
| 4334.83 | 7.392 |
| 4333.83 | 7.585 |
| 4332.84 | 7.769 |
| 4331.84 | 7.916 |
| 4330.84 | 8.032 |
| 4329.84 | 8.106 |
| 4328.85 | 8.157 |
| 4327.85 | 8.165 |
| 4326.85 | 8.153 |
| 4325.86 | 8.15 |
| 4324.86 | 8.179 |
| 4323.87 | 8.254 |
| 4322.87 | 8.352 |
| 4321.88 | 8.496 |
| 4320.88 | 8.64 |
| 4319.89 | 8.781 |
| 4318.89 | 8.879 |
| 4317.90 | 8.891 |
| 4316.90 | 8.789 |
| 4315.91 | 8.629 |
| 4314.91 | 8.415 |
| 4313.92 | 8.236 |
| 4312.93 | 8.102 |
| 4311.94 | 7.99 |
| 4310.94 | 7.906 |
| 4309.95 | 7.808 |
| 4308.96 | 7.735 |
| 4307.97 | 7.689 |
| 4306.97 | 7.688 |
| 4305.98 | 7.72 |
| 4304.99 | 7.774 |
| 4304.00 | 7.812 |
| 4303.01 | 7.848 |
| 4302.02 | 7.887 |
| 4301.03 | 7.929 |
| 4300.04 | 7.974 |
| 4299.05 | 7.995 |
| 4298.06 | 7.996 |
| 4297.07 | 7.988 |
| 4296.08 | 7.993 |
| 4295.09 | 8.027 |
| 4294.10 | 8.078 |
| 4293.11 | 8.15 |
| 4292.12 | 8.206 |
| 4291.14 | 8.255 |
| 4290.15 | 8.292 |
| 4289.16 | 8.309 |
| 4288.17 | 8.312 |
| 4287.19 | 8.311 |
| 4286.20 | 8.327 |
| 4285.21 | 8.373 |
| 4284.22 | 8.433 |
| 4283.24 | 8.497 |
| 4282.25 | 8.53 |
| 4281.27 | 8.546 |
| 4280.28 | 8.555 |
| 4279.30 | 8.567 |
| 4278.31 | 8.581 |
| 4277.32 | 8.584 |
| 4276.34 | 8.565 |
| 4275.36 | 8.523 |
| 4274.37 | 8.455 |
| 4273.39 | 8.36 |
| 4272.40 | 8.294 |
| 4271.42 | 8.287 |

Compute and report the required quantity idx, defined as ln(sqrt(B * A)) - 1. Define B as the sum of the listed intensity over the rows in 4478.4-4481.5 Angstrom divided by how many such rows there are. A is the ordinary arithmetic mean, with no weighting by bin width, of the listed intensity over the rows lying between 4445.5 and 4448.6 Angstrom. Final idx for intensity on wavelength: 1.16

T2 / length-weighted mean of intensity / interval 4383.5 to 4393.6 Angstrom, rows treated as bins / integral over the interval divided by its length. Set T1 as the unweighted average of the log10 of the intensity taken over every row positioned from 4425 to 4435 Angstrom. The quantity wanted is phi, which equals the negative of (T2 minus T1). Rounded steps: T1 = 0.932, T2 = 8.26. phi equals -7.33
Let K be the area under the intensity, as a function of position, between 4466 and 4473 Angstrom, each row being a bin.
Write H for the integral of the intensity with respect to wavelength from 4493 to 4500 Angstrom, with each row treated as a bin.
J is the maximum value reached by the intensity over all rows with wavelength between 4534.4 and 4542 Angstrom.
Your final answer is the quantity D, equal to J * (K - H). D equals -6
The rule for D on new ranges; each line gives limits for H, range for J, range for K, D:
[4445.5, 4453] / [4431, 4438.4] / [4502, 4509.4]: 28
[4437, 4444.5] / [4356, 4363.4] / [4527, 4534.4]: -45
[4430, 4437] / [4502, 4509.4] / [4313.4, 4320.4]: 6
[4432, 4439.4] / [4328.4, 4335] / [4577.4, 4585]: 10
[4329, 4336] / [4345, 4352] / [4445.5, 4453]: 89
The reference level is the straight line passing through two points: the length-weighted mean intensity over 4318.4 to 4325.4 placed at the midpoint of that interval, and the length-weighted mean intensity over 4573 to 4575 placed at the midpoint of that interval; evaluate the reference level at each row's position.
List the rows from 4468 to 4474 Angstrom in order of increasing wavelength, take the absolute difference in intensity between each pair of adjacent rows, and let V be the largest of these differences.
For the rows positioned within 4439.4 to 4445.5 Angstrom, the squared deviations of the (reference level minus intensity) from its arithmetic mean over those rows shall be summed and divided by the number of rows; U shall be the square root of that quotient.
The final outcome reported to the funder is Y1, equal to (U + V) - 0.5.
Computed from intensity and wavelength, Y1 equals -0.3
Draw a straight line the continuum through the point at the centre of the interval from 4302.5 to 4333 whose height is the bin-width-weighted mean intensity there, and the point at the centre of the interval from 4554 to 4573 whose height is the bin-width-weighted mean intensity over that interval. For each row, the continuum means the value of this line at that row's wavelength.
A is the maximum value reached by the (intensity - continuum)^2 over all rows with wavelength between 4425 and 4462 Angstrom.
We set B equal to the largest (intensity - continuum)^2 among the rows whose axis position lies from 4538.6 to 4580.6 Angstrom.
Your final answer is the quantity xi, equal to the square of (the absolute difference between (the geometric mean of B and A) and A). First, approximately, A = 0.46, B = 0.45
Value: 0.00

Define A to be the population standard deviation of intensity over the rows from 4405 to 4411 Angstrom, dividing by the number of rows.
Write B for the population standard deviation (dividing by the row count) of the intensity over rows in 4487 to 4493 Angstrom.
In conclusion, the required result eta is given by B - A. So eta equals -0.04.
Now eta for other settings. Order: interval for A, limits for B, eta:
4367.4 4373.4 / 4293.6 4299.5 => -0.05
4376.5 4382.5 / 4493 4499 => -0.06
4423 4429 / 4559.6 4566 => 0.11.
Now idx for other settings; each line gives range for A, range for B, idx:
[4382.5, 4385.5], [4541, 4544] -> 1.13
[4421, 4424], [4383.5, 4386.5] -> 1.12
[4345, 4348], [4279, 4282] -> 1.09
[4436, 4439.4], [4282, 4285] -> 1.17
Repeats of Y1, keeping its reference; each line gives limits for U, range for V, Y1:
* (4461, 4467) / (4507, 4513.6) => -0.4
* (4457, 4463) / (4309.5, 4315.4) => -0.2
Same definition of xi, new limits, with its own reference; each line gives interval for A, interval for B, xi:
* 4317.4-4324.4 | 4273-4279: 0.02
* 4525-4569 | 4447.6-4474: 0.04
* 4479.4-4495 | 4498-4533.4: 0.00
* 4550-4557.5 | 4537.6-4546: 0.07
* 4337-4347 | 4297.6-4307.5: 0.75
